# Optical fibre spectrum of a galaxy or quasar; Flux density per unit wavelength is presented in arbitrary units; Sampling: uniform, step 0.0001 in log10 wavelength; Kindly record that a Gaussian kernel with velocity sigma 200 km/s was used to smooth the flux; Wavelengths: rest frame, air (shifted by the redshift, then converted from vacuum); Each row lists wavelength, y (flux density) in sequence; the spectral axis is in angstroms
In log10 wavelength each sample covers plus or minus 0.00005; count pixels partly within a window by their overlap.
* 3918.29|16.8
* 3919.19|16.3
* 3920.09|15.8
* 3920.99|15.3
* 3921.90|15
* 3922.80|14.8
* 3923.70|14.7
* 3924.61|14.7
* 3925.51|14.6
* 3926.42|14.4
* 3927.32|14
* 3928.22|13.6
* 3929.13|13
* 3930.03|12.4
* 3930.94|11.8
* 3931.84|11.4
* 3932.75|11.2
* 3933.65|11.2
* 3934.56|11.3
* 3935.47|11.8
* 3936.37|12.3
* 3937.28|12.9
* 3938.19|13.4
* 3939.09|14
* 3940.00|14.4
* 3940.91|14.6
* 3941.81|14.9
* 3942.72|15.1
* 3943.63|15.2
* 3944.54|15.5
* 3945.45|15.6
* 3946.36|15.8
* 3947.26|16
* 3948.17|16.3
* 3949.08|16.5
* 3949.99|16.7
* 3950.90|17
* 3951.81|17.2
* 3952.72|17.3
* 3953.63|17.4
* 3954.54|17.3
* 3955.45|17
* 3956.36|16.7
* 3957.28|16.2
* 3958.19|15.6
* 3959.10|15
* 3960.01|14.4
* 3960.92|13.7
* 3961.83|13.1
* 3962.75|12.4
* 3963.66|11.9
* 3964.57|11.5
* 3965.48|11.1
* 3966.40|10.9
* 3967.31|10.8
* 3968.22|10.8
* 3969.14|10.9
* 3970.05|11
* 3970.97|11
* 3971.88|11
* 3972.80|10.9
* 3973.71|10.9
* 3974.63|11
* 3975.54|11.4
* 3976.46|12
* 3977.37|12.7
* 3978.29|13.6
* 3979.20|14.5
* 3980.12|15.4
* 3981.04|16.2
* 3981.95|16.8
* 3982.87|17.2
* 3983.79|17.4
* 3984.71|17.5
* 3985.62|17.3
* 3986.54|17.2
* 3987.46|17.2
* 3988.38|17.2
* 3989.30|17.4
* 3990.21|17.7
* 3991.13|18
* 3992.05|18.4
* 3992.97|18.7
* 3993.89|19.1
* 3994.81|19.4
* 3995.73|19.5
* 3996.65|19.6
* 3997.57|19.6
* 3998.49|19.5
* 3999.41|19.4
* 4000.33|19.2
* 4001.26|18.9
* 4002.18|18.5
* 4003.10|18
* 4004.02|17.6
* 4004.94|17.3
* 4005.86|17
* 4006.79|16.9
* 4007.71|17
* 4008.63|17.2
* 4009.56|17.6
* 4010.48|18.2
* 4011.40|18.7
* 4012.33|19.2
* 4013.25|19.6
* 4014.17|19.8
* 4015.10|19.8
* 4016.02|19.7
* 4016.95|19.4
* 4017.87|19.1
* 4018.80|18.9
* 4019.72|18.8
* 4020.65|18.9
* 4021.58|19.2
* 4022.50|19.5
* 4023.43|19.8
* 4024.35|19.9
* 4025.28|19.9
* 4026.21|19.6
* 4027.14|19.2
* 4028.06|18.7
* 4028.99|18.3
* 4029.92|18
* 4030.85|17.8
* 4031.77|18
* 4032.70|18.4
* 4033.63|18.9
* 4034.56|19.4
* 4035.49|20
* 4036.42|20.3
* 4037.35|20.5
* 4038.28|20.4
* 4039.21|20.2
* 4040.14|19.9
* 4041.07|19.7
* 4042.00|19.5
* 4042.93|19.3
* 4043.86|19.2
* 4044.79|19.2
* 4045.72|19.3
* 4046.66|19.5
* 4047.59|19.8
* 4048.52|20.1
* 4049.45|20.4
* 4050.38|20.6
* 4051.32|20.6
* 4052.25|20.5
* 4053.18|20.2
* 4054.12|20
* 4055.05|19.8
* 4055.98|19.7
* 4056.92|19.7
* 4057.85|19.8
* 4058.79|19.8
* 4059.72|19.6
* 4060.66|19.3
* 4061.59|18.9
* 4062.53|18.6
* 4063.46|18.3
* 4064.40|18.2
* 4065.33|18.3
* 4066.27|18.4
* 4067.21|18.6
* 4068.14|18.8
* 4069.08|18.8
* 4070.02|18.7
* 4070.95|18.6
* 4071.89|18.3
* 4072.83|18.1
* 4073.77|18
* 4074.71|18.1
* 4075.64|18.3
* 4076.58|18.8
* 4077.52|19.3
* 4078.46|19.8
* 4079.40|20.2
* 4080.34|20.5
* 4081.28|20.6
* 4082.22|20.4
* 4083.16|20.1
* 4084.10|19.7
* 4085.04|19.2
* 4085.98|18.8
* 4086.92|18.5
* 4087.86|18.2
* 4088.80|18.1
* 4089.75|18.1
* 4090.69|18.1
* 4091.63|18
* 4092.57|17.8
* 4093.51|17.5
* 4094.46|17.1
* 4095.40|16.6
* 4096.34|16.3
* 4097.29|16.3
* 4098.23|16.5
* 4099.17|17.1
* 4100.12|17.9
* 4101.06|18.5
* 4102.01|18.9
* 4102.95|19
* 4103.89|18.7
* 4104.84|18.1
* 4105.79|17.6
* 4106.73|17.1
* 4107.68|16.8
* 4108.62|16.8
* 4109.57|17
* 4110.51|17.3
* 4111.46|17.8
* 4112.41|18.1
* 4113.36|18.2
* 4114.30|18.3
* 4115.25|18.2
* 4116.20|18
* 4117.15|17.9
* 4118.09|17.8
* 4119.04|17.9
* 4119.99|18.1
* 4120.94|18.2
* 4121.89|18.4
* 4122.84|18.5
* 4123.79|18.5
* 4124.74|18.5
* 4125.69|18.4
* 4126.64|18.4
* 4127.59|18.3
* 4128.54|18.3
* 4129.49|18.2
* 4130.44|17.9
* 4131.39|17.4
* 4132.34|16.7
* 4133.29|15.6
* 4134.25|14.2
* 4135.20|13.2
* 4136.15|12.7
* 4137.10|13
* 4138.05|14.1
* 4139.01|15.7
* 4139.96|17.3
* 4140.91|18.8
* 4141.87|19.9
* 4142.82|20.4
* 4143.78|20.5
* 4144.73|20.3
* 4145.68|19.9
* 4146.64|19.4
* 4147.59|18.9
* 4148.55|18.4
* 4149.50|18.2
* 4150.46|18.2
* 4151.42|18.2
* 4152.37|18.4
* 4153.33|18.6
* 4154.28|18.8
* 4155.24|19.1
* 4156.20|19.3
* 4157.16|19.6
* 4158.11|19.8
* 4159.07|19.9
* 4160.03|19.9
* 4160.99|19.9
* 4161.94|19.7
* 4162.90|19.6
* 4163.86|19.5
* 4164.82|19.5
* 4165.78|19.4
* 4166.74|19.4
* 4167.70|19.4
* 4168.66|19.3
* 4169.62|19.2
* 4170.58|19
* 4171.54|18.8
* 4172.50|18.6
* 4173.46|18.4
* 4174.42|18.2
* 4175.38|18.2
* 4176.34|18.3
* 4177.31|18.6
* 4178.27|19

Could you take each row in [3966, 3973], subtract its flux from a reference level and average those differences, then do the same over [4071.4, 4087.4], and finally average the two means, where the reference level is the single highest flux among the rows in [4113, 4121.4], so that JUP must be 3.2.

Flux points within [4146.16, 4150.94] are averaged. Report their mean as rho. 18.6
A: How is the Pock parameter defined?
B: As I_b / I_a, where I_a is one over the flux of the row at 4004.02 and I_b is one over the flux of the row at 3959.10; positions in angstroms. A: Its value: 1.17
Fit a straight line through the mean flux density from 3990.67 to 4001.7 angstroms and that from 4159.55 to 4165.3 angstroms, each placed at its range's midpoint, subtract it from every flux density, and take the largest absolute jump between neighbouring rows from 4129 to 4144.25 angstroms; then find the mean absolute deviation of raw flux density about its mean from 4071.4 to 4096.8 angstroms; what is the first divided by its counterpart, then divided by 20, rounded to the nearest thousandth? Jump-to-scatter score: 0.085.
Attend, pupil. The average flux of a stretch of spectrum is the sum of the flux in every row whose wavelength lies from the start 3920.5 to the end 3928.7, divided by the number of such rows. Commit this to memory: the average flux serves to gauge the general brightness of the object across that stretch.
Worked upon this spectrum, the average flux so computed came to 15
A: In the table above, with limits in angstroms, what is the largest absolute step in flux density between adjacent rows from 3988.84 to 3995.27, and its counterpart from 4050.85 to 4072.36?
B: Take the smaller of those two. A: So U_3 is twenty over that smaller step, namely 50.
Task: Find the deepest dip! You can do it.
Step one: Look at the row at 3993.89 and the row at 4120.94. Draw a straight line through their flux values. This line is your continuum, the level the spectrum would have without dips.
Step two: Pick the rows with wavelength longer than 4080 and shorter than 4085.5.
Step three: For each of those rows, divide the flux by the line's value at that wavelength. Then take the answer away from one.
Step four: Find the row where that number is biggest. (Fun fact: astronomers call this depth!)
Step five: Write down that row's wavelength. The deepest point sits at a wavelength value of 4085.04 angstroms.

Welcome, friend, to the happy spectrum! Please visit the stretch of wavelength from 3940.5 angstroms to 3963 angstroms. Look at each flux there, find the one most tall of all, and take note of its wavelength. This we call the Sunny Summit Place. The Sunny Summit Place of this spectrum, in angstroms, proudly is 3953.63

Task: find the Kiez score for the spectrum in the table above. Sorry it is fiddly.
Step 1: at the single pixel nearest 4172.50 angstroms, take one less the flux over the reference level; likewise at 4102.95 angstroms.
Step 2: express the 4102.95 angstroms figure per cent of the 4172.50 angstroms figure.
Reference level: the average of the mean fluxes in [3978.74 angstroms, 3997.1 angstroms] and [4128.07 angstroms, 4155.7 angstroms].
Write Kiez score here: 140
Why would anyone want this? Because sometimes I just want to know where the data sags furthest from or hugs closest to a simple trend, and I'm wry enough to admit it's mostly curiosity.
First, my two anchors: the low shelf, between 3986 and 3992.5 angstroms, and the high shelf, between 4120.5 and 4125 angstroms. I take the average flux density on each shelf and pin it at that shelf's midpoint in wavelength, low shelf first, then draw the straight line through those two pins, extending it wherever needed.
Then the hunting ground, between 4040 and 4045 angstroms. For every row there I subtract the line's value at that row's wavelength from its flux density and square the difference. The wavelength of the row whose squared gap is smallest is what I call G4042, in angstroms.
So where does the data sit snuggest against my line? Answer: 4044.79 angstroms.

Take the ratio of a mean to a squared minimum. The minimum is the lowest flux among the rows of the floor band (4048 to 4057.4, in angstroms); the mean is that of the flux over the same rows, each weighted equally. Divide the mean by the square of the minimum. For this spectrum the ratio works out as 0.052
